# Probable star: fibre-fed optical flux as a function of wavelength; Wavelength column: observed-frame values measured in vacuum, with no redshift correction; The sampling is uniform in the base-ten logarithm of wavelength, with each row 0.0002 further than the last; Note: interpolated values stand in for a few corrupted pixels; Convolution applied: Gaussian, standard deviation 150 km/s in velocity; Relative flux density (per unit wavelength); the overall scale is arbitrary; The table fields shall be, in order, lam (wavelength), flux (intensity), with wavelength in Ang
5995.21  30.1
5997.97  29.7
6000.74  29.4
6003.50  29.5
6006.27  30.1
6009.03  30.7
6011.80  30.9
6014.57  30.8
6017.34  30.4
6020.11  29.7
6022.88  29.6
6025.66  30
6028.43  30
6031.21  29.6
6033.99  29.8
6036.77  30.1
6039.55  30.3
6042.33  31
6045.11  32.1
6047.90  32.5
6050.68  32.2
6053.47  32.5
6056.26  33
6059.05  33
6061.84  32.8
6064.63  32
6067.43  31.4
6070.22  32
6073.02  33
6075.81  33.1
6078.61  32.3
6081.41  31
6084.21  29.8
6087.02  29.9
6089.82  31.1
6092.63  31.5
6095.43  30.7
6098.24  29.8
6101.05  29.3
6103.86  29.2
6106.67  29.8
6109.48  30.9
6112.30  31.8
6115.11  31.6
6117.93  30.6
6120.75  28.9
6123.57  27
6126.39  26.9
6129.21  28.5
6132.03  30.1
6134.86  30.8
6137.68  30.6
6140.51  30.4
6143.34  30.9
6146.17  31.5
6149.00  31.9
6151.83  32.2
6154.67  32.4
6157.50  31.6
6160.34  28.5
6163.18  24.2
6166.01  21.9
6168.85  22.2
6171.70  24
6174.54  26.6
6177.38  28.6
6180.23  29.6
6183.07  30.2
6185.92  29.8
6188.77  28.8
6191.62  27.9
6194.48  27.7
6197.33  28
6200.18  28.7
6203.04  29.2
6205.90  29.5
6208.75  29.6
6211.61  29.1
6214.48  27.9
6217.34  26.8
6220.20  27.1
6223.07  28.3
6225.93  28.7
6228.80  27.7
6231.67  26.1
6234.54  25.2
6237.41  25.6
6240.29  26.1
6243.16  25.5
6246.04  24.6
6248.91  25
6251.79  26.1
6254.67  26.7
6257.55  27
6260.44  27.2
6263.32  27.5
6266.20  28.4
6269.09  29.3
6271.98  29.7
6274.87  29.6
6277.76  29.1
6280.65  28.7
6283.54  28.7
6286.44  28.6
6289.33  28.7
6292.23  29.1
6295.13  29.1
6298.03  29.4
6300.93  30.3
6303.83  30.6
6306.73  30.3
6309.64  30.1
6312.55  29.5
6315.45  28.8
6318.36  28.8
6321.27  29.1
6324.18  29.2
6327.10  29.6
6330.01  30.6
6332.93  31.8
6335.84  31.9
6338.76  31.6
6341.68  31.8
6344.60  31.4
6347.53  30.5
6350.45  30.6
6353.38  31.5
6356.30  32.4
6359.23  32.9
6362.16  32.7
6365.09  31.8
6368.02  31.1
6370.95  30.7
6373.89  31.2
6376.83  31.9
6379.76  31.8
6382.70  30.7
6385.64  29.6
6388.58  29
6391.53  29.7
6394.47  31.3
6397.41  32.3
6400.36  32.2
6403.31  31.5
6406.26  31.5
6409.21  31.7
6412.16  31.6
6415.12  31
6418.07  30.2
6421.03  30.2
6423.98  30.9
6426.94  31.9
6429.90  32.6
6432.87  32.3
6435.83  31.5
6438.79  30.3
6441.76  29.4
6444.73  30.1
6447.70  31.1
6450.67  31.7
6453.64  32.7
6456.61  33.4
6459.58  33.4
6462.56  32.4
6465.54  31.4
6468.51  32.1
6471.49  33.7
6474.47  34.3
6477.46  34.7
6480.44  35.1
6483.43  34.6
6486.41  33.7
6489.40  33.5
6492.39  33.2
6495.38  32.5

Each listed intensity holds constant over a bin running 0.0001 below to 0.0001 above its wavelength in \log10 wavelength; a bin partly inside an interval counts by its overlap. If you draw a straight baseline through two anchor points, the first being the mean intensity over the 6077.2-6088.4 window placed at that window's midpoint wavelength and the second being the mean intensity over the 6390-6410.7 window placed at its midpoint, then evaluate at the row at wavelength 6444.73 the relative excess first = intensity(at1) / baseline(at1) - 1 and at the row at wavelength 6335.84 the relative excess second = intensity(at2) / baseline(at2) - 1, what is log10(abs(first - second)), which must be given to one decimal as -1.2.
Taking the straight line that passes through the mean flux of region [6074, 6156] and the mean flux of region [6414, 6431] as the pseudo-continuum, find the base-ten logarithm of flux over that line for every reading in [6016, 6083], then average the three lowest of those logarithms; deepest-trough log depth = -0.010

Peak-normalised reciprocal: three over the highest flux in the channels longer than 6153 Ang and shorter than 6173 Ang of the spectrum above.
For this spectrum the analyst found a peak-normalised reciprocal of 0.093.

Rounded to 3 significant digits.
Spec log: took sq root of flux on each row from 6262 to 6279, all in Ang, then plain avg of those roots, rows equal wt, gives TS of 5.38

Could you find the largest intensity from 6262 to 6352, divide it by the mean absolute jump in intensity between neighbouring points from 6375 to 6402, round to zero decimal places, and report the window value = 41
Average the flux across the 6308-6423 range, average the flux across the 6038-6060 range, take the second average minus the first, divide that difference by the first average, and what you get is 0.04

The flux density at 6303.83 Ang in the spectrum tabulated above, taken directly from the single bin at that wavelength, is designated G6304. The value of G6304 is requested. 30.6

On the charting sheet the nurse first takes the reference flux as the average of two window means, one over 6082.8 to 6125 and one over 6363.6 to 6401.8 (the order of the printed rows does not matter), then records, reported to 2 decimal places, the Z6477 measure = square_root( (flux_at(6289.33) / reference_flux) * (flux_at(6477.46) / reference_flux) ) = 1.03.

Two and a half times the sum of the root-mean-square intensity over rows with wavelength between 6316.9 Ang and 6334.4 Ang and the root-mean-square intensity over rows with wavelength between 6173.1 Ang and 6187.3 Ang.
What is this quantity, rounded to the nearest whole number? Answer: 147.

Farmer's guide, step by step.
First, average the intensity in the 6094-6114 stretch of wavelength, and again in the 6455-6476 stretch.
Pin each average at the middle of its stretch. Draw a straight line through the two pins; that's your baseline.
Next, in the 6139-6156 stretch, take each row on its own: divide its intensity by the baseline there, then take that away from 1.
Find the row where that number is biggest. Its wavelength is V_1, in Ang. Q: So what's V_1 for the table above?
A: 6140.51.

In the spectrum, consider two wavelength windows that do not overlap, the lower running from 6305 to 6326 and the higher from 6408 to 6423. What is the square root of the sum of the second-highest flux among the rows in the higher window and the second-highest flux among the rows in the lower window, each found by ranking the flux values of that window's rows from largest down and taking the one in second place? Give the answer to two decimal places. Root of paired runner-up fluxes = 7.85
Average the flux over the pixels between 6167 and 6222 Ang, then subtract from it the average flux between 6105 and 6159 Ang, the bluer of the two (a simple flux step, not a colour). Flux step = -2.5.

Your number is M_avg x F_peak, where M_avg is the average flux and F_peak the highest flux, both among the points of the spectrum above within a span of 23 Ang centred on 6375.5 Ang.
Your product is 992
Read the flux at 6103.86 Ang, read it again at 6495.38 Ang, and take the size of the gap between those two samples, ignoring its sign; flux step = 3.3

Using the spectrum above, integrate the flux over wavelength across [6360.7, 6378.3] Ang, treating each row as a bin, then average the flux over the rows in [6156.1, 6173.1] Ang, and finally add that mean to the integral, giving 581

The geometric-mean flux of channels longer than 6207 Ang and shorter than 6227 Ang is 28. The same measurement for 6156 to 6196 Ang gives 27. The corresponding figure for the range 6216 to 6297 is 27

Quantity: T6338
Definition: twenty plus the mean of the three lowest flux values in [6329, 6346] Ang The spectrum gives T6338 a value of 51.2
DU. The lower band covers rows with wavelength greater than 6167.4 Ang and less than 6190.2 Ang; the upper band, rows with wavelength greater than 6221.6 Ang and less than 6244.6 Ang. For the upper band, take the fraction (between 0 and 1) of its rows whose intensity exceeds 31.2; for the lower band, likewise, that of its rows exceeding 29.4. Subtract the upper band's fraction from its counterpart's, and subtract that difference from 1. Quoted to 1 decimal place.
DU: 0.6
